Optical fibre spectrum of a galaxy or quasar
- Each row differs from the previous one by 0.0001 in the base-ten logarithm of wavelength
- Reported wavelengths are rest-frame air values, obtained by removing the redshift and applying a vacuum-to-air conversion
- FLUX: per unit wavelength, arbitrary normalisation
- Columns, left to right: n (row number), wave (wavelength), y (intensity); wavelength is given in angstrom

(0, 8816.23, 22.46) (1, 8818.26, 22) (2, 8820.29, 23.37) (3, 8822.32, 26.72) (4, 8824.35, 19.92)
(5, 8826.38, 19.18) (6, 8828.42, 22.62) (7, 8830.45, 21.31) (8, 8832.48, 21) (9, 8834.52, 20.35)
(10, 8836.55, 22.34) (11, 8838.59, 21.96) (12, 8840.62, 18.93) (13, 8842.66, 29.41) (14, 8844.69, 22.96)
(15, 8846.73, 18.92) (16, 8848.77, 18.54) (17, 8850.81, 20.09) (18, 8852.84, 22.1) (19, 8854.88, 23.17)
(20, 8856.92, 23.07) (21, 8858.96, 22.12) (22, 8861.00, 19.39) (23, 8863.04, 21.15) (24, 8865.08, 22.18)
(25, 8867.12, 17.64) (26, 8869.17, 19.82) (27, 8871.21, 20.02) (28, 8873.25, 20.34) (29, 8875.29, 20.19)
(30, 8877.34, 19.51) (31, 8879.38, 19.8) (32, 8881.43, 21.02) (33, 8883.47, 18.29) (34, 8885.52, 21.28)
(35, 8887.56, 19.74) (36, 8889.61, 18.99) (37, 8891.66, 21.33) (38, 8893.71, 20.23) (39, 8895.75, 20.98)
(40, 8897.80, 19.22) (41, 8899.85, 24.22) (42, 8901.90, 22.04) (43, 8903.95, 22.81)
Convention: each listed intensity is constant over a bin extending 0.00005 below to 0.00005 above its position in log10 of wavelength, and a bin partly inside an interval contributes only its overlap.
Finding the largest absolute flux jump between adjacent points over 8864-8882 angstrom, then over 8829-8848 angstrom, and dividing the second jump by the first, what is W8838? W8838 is 2.3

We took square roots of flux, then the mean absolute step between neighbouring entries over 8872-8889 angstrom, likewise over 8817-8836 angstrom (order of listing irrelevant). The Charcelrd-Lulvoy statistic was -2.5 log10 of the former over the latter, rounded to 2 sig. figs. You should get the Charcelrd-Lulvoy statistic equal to 0.47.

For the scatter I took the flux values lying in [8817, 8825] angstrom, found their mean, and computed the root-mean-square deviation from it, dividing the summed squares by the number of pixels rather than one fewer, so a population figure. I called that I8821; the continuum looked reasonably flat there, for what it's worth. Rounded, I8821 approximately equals 2.5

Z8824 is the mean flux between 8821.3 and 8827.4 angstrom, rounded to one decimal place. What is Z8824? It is 21.9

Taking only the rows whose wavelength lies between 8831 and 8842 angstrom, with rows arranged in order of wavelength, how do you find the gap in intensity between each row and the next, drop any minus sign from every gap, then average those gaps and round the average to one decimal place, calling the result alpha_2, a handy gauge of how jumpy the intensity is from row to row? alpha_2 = 1.5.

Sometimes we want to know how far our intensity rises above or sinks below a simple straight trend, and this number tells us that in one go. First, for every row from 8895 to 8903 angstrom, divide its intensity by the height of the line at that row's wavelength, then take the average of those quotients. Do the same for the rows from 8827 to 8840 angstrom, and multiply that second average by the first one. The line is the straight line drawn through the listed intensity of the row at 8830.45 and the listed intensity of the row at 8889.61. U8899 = 1.18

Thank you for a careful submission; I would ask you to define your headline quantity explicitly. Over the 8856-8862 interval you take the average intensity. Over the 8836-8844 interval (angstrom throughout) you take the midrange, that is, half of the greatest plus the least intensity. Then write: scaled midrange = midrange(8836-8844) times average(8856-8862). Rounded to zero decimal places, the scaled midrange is 520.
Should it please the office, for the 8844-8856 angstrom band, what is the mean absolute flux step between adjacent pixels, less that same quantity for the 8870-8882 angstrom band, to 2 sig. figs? 1.3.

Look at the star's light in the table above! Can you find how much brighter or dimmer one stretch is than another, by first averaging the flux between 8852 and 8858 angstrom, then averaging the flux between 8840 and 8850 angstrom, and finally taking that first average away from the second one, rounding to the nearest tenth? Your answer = -1.0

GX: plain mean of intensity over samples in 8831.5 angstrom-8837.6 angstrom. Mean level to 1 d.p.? 21.2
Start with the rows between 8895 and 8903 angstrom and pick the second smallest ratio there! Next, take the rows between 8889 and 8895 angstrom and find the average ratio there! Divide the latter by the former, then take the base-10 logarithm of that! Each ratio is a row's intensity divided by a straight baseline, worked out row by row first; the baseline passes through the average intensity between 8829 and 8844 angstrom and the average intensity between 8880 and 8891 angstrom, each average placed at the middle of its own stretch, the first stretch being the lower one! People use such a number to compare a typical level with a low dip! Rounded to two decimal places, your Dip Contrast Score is -0.02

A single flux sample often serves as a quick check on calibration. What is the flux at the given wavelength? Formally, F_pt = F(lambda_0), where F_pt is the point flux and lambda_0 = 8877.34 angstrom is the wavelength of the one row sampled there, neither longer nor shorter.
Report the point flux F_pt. 19.51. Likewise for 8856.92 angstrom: 23.07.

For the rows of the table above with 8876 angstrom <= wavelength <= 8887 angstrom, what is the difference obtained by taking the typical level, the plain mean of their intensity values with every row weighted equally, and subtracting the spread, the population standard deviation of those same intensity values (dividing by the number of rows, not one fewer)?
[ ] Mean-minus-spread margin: 18.9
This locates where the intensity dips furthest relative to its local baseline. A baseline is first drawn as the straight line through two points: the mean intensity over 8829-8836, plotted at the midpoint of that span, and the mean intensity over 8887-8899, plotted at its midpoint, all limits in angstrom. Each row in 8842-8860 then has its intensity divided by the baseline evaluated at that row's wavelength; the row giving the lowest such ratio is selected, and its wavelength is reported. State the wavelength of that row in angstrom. 8848.77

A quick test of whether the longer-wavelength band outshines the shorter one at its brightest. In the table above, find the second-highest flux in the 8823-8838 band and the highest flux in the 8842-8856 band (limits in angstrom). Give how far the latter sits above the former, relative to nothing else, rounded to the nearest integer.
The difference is 7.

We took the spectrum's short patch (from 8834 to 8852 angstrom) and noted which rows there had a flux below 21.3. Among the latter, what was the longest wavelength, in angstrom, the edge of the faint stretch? 8850.81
